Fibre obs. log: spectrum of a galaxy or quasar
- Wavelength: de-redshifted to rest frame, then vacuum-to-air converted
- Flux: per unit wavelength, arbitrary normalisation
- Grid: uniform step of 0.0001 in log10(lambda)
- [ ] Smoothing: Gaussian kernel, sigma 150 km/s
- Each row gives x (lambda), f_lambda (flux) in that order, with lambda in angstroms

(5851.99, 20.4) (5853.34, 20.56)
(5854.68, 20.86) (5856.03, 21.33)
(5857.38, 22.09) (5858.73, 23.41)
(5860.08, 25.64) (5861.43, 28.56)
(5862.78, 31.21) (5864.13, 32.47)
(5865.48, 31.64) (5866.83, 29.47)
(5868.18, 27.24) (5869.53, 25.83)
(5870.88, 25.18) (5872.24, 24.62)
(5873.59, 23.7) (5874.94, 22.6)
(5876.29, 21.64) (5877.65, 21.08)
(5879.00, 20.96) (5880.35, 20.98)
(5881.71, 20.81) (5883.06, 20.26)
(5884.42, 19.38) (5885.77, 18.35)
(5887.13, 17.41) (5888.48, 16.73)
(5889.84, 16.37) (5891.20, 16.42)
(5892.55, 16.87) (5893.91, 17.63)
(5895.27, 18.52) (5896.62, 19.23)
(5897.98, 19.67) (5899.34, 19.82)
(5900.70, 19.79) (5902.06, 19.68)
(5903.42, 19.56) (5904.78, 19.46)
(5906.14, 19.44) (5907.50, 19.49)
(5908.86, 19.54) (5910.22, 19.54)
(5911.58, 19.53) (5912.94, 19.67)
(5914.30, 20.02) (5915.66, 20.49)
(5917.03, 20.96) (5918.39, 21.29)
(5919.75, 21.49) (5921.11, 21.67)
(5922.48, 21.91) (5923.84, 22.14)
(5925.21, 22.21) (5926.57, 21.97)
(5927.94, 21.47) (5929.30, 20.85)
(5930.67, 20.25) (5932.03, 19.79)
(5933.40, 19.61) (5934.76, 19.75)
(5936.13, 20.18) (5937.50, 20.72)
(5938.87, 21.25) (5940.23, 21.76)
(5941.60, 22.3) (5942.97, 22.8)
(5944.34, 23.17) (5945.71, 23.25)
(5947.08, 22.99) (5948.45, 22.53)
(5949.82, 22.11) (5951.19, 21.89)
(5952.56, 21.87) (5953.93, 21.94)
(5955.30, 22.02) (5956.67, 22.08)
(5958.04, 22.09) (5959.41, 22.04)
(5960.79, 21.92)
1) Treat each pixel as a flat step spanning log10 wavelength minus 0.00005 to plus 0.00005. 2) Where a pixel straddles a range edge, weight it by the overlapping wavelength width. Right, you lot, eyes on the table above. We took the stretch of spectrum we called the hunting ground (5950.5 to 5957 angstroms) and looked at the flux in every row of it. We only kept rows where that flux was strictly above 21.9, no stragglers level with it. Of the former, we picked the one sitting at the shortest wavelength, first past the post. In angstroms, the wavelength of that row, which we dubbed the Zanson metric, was 5953.93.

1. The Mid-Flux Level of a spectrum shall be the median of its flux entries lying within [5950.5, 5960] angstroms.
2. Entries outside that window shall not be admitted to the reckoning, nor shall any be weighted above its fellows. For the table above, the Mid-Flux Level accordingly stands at 22.0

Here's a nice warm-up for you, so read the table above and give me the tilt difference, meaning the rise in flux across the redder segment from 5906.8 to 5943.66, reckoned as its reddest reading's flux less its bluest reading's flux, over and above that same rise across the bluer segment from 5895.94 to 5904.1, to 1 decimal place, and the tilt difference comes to 3.0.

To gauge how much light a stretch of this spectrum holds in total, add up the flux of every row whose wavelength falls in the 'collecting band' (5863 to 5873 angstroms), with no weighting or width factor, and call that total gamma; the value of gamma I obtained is 196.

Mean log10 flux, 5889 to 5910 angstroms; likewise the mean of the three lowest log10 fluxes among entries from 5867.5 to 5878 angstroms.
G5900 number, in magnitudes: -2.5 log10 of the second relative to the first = -0.05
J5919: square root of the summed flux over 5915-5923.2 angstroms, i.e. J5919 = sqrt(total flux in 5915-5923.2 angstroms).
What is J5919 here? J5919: 11.3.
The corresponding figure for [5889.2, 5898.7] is 11.2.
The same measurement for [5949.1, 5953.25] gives 8.1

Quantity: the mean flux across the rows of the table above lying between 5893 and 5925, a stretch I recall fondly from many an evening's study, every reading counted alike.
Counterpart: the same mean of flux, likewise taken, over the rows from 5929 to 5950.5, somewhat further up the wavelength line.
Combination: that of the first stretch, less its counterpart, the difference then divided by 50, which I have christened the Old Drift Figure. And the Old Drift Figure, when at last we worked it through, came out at -0.029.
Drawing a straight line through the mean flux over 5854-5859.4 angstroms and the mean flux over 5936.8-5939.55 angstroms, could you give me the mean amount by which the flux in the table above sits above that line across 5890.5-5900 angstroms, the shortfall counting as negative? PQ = -3.2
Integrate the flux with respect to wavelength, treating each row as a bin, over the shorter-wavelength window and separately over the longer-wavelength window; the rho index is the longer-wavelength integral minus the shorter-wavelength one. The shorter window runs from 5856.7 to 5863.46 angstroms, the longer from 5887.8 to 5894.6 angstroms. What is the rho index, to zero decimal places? -63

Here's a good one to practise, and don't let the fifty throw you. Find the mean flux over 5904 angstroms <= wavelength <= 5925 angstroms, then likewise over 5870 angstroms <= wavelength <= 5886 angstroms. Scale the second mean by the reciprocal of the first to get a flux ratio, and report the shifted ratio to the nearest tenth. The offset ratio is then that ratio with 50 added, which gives 51.1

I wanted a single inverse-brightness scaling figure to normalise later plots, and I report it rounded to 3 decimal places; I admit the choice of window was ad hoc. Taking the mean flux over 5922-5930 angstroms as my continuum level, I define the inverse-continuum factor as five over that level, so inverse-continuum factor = 0.230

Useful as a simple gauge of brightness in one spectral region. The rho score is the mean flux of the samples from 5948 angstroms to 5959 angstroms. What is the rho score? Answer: 22.1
